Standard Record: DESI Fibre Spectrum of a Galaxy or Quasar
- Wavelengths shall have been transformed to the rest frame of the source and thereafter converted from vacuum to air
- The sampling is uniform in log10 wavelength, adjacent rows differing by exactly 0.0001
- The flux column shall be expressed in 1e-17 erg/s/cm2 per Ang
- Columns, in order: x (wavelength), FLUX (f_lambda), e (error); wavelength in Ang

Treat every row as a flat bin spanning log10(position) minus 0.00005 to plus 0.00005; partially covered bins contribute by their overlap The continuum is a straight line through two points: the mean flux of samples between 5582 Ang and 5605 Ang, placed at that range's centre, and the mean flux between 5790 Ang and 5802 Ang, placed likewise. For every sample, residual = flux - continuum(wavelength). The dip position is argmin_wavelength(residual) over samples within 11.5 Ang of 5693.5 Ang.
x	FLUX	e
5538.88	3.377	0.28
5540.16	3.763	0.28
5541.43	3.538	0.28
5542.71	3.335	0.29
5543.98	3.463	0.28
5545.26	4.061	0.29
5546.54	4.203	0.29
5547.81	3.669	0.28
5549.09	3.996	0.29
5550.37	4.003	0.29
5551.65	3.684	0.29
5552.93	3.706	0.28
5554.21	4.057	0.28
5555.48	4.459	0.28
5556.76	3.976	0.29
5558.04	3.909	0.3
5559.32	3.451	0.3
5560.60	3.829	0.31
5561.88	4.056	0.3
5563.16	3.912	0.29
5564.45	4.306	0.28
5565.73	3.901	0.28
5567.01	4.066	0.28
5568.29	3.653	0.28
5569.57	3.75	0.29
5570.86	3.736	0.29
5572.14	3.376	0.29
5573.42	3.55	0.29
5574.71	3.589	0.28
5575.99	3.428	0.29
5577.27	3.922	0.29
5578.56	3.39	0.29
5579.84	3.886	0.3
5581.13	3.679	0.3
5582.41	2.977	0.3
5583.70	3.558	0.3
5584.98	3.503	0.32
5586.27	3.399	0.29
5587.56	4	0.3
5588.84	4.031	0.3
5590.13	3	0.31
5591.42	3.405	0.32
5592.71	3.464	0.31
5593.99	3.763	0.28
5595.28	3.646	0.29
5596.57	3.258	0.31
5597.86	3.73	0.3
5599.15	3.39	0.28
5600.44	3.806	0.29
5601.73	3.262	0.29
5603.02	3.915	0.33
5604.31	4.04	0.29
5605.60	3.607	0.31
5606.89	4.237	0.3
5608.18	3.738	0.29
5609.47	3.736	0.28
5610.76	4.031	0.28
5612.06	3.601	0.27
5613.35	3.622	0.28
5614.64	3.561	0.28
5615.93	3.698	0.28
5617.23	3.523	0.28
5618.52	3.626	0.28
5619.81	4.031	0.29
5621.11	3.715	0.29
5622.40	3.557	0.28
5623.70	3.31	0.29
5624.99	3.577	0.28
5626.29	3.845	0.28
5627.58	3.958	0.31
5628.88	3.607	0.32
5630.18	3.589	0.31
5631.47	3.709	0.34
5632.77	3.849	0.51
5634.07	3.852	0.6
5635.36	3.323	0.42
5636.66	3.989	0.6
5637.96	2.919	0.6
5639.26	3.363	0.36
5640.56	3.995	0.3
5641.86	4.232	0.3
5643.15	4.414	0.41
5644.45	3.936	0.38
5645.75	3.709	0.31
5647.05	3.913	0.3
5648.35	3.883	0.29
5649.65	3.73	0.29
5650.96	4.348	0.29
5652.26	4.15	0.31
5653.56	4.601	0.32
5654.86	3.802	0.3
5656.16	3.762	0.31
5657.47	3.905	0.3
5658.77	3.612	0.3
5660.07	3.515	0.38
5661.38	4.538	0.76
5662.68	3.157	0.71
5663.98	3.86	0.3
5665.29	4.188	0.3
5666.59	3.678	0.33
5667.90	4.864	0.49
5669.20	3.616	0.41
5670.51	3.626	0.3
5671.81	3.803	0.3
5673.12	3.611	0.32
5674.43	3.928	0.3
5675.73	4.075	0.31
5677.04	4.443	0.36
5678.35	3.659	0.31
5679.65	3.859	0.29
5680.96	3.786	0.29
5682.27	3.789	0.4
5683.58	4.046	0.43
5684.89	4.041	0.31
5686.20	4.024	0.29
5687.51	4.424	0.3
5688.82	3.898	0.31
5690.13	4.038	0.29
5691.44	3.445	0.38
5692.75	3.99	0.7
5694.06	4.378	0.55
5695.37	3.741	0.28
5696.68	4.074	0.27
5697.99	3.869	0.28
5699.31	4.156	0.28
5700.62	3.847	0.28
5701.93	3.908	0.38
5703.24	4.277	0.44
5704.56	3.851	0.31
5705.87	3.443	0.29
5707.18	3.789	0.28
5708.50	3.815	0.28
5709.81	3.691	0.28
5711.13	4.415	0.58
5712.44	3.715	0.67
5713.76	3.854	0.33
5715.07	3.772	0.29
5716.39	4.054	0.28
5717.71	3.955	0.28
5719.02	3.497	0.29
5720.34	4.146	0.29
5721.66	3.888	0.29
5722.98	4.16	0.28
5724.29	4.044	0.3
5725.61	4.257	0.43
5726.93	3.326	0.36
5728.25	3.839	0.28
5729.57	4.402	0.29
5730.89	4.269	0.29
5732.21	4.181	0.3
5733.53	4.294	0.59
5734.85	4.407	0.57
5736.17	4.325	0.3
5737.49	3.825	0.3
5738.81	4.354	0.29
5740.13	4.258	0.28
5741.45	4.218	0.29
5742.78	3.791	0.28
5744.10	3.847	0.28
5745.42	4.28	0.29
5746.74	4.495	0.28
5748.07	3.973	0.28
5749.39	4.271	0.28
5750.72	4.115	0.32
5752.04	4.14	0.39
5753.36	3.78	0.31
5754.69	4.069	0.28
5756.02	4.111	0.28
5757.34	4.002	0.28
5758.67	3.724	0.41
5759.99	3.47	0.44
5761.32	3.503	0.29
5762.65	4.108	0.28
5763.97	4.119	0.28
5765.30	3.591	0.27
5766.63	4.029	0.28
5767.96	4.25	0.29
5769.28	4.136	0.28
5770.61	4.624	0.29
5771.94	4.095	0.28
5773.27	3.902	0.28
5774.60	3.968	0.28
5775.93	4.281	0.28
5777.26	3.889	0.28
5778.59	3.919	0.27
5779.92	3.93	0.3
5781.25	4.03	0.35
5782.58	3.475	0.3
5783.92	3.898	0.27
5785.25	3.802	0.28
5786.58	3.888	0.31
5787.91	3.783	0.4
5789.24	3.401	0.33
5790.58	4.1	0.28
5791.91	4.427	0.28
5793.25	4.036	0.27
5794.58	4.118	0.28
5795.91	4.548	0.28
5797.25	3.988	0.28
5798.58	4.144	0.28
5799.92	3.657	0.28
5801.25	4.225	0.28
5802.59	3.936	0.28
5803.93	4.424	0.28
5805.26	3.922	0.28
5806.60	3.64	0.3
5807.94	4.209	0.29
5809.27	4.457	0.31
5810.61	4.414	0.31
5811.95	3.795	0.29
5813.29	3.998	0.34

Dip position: 5691.44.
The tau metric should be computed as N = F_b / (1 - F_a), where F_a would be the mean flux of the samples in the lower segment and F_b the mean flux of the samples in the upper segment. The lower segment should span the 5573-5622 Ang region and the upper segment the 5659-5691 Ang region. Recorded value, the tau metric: -1.49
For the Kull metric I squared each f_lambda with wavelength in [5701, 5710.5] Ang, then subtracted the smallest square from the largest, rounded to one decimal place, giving 6.4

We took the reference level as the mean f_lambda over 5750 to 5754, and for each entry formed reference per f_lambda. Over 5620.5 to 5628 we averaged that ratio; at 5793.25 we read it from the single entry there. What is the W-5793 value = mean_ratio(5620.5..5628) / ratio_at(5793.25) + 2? 3.11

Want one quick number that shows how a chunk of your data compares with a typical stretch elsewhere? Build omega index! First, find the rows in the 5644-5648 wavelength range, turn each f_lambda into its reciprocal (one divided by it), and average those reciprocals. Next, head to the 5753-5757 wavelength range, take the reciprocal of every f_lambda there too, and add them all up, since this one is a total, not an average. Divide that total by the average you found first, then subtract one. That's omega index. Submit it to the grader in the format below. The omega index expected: 1.90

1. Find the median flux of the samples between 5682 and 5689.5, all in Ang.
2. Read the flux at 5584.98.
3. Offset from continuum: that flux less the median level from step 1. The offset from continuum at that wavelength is -0.5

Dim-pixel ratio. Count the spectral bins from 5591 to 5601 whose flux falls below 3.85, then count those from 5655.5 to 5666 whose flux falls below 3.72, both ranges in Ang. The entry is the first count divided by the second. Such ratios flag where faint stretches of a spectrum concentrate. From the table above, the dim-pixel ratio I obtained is 2.67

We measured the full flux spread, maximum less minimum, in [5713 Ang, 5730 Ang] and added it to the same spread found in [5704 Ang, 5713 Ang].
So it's 2.05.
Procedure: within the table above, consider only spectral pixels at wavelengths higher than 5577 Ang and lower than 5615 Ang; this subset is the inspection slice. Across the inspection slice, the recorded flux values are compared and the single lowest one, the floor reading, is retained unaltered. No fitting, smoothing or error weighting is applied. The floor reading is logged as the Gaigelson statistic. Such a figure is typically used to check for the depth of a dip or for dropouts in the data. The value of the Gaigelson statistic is 2.977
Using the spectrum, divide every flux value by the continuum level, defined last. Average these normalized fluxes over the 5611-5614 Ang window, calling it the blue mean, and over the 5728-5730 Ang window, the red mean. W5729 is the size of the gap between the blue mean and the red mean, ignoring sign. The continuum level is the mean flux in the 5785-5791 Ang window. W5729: 0.13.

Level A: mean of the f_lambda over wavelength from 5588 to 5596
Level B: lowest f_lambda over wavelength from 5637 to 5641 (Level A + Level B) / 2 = 3.24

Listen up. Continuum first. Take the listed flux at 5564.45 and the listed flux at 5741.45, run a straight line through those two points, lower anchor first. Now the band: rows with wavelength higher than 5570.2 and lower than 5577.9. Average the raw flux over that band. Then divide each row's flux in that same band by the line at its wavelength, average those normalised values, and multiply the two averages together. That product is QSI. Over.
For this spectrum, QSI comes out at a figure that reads 3.01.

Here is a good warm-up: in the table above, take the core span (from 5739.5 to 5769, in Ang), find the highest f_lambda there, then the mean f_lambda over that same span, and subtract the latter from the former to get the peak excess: 0.49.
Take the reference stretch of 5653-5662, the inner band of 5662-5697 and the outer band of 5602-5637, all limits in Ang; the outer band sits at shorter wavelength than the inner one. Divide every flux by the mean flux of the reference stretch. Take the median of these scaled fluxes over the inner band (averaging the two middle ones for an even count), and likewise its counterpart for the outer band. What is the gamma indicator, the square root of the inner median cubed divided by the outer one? 1.01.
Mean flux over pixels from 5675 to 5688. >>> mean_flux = 4.01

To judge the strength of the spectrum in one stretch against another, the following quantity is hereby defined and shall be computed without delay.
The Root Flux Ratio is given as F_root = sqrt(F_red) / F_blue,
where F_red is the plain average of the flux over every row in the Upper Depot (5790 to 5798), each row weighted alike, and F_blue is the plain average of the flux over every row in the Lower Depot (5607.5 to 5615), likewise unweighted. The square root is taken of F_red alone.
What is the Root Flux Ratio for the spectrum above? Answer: 0.55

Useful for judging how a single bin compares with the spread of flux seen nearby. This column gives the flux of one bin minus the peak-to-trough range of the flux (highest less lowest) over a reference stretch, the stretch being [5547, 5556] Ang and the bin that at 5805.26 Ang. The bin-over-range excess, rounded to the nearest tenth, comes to 3.1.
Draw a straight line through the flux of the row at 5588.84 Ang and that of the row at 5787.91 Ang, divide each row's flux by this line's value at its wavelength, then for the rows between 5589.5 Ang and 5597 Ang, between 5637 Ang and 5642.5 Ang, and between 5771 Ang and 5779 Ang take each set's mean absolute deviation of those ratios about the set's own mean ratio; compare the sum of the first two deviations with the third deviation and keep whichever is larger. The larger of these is 0.173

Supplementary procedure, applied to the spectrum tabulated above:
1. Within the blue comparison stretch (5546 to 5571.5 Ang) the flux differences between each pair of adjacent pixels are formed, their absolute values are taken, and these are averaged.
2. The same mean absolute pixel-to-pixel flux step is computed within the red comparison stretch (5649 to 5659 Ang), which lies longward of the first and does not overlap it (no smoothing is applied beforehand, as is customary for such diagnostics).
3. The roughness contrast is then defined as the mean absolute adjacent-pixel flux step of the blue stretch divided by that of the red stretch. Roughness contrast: 0.75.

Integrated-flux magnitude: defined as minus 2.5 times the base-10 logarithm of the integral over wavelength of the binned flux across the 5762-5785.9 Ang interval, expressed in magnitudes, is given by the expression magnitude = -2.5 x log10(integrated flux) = -4.95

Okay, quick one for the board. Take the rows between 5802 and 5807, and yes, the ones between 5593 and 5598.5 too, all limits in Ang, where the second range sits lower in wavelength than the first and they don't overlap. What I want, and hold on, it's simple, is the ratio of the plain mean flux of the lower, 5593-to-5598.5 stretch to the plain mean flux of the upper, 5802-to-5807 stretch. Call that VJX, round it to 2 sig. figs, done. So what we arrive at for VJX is 0.90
